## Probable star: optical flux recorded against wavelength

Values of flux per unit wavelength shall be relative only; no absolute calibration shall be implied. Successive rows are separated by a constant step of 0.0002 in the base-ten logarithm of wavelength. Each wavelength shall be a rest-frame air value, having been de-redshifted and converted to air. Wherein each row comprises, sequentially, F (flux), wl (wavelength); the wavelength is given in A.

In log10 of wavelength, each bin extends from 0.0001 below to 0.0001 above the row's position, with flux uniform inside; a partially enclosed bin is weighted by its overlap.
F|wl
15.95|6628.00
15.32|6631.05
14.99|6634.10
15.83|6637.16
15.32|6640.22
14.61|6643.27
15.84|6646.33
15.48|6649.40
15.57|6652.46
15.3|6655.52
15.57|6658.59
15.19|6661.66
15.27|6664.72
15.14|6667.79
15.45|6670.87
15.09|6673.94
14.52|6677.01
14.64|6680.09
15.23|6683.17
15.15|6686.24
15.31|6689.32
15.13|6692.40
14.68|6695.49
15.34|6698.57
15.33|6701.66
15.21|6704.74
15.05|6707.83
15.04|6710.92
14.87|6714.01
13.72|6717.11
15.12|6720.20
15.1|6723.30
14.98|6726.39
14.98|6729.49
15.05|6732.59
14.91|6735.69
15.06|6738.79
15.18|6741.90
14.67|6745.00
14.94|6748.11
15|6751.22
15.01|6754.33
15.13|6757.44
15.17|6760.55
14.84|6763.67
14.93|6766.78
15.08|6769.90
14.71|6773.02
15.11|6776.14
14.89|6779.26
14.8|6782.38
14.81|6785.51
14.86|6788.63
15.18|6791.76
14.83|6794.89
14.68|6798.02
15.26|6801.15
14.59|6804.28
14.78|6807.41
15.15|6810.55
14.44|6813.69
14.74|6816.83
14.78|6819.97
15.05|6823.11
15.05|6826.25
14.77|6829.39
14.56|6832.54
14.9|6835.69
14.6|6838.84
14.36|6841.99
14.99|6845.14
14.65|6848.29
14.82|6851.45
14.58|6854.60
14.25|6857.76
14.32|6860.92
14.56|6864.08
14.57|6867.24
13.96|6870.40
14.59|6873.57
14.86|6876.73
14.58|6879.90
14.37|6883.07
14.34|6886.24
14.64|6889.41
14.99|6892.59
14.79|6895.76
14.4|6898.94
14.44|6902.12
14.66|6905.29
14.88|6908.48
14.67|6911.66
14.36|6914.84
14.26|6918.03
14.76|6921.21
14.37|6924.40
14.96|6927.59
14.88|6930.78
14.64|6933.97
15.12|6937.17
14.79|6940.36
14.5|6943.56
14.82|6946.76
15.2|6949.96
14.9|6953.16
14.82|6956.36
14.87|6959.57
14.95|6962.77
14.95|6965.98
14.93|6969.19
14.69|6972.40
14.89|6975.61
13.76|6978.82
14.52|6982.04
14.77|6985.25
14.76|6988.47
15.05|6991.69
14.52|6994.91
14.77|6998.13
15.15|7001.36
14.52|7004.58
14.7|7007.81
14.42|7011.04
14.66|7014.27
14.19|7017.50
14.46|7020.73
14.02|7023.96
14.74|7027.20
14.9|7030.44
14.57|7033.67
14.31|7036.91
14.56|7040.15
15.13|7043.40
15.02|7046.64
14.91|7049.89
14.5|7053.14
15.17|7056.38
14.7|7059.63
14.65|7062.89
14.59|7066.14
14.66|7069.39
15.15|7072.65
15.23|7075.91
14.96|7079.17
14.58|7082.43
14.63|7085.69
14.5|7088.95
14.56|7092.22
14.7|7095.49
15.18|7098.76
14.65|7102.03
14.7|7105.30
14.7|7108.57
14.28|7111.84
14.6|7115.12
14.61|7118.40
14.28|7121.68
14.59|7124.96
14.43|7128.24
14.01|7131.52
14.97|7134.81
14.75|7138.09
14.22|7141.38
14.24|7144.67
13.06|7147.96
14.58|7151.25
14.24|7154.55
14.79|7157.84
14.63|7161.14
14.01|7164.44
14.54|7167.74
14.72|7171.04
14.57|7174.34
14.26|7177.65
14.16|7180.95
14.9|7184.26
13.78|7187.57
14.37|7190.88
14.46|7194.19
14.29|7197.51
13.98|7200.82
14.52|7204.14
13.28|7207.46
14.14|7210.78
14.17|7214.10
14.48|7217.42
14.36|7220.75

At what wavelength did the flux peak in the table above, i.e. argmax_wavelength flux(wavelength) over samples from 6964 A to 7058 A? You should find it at 7056.38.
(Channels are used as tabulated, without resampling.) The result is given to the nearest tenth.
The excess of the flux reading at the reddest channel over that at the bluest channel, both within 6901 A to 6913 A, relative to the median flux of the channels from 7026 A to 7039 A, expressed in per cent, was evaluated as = 1.6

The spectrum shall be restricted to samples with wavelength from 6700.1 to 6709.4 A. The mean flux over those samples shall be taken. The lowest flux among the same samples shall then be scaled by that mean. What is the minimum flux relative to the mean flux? 0.990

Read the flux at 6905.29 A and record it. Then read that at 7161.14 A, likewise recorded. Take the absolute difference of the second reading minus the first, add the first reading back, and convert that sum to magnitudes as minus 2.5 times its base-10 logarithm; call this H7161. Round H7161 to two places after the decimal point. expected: -2.92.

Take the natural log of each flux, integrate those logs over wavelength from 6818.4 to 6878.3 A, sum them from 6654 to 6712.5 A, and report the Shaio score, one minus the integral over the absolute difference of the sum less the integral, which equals -0.473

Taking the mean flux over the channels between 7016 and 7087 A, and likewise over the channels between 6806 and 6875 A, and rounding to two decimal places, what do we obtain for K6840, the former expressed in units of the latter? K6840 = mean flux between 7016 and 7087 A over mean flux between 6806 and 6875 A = 1.00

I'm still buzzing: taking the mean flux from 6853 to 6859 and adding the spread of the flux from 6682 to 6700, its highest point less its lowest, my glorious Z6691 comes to 15.1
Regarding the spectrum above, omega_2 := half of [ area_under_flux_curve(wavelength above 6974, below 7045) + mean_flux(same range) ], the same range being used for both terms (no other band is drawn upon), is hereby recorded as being 526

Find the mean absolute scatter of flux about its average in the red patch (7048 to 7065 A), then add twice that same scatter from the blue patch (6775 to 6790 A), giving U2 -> 0.38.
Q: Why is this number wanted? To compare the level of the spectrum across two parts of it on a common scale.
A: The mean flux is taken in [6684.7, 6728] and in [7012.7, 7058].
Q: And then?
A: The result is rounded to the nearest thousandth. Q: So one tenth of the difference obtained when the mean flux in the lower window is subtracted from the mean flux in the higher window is -0.035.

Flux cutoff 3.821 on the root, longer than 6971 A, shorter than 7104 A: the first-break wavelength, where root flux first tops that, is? 6972.40 A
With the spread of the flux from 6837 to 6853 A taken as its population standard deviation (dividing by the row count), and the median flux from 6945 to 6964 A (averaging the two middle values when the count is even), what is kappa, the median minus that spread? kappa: 14.7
